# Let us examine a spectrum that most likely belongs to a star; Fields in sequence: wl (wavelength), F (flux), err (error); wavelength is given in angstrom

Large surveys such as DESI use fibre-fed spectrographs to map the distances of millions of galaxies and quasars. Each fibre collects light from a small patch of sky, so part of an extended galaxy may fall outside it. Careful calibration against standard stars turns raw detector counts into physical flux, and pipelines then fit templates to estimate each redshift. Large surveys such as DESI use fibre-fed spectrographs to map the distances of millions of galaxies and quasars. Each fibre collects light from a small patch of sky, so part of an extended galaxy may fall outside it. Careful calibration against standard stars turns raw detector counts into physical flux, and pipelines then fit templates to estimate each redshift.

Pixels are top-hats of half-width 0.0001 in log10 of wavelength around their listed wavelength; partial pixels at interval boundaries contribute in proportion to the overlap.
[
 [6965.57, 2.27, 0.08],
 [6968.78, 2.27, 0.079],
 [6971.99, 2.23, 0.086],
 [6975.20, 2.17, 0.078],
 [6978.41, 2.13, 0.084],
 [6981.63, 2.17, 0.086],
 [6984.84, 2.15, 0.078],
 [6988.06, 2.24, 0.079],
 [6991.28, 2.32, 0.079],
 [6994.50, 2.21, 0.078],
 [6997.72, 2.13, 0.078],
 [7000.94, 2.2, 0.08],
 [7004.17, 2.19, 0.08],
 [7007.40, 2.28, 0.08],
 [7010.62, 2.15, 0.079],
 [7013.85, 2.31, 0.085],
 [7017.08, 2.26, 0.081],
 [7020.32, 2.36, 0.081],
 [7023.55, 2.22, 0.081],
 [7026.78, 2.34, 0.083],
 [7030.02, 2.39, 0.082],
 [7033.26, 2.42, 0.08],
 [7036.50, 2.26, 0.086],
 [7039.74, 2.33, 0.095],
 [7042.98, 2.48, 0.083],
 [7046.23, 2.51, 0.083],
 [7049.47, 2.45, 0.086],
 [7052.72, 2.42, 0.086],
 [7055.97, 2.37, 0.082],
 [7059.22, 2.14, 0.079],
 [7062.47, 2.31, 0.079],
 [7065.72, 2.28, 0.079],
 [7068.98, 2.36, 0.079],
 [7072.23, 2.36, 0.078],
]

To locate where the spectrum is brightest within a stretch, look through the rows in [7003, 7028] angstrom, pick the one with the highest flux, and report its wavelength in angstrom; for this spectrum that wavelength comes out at 7020.32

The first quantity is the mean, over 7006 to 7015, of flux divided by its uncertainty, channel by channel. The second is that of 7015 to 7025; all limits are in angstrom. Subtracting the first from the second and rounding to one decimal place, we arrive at 0.5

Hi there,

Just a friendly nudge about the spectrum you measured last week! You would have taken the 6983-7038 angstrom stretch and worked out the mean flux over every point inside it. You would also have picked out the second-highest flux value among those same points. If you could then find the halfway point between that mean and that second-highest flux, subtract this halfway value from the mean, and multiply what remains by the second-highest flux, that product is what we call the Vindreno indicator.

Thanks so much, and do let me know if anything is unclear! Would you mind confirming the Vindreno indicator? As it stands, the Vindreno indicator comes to -0.155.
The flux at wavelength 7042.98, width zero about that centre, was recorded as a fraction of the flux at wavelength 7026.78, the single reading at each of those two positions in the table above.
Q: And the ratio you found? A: 1.06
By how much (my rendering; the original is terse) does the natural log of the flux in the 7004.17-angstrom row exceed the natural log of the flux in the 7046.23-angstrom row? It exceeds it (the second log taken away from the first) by -0.14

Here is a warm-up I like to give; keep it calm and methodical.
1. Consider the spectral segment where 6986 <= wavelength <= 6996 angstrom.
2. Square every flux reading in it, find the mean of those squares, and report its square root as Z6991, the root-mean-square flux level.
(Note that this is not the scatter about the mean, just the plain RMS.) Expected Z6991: 2.26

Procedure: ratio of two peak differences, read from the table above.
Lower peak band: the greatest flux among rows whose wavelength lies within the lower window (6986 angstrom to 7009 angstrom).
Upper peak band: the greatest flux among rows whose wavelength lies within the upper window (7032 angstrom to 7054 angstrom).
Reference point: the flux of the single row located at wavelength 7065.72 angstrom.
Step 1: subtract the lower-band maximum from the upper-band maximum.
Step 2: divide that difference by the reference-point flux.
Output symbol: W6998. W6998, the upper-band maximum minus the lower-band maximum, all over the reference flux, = 0.083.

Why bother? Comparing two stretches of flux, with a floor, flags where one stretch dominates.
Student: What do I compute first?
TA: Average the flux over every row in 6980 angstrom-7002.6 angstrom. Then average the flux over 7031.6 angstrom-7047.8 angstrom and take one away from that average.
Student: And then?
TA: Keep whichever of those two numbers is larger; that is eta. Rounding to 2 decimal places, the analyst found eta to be 2.20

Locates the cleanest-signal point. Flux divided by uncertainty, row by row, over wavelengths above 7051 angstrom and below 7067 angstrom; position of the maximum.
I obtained 7062.47 angstrom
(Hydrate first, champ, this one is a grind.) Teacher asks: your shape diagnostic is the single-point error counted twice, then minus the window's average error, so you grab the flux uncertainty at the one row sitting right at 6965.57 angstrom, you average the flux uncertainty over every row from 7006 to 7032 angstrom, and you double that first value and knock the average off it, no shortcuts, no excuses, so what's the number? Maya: 0.0785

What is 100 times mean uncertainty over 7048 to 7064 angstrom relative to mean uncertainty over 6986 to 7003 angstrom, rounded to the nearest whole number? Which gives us 105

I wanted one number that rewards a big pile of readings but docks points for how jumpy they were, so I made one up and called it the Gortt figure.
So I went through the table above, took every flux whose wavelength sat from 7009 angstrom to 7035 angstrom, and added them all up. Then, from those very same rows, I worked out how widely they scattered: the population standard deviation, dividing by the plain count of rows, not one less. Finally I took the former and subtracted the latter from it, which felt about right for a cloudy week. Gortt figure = 18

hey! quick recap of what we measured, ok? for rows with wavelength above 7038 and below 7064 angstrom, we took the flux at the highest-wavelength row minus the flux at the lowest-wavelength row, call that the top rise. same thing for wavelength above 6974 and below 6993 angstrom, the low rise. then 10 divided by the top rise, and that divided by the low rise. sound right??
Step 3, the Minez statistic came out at -3333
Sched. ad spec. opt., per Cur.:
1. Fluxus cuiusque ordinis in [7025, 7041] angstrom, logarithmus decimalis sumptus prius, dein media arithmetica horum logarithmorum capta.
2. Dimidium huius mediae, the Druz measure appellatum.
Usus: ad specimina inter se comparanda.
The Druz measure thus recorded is 0.185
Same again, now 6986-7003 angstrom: 0.173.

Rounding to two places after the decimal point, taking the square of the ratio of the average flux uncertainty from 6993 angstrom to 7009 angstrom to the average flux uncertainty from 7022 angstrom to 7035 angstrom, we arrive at 0.94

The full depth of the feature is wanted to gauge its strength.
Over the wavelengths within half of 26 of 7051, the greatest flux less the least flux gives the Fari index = 0.37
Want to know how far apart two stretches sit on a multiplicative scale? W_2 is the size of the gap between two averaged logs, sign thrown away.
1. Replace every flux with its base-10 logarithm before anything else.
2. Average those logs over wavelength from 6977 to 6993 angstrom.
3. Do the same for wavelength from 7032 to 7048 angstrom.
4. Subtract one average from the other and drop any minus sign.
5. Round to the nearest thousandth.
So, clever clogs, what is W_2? 0.037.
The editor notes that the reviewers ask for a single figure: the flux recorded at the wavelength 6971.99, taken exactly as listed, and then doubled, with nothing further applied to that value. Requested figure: 4.46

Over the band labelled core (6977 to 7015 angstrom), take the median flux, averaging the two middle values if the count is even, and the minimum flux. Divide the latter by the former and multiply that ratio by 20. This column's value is 19.4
